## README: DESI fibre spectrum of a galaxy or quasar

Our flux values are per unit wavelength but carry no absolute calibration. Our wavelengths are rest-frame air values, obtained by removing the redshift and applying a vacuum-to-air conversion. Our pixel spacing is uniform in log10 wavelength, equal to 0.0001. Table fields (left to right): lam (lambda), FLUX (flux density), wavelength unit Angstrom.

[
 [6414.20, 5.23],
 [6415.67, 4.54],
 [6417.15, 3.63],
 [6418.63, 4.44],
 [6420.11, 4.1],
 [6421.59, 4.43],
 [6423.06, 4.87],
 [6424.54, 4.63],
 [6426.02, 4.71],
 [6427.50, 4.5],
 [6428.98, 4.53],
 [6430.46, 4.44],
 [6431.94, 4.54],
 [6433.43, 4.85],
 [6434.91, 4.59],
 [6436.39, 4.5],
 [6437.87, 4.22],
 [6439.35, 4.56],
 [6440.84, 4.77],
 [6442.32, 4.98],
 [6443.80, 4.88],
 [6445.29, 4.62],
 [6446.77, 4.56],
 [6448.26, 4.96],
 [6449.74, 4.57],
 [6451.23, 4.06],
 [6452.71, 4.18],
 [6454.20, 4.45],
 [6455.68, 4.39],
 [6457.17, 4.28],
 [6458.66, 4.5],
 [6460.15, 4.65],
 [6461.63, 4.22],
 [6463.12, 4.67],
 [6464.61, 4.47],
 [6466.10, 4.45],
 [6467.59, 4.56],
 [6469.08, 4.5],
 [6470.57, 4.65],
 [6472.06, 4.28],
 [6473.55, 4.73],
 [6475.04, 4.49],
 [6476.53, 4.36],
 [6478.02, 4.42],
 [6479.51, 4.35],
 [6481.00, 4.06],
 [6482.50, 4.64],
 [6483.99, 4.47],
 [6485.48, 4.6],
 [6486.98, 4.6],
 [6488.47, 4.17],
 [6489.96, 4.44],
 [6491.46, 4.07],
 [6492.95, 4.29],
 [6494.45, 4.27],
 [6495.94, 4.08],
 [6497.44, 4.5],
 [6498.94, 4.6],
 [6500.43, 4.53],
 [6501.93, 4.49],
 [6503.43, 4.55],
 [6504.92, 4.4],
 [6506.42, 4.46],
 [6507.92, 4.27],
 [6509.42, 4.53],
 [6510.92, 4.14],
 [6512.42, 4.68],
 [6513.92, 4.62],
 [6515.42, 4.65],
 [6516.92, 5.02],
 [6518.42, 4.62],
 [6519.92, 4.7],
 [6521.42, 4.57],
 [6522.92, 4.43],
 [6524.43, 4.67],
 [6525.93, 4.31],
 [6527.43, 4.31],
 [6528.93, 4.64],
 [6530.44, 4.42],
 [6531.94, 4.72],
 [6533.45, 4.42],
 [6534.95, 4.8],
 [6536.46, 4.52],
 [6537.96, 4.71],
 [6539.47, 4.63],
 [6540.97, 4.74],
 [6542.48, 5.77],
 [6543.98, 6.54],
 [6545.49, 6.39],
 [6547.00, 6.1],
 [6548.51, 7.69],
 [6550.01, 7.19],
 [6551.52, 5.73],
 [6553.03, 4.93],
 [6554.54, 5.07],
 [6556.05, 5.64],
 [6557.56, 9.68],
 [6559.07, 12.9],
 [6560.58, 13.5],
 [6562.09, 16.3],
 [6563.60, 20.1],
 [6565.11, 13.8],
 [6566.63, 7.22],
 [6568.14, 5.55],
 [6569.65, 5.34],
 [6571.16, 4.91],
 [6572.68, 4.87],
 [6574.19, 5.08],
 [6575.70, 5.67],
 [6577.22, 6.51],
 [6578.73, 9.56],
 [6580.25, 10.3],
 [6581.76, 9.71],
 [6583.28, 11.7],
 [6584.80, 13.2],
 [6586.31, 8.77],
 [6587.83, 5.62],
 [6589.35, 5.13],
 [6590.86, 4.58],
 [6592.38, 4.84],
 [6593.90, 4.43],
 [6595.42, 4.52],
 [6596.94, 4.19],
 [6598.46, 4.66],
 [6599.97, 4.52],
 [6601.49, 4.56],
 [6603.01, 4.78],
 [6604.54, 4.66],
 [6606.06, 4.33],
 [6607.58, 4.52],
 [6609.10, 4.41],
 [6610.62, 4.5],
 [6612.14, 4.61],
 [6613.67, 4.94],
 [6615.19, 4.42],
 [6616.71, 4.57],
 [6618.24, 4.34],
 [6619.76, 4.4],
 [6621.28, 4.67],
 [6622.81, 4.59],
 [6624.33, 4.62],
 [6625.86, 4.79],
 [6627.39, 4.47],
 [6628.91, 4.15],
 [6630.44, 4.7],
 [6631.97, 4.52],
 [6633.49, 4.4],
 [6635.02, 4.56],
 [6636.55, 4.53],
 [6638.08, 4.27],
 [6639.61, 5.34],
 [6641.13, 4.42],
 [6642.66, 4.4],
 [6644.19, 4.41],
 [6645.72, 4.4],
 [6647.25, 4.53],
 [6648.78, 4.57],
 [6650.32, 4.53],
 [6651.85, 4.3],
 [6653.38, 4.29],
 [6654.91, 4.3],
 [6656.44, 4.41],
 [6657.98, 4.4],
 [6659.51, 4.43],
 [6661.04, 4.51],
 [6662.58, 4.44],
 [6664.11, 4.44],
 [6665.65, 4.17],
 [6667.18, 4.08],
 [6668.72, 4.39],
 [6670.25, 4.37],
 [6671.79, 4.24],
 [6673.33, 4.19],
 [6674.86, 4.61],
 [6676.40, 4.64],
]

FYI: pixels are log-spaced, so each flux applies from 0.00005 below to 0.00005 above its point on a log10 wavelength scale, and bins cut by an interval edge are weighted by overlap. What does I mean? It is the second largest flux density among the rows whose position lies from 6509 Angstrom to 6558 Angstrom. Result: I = 7.69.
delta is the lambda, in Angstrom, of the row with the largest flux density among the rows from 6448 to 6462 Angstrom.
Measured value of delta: 6448.26 Angstrom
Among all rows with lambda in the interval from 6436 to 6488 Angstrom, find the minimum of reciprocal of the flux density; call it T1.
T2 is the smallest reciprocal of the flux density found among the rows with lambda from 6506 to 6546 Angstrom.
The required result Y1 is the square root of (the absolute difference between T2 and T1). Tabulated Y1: 0.22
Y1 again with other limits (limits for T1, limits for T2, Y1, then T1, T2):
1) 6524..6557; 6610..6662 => 0.24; 0.1300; 0.187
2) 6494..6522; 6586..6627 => 0.29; 0.1992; 0.114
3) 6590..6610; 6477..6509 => 0.09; 0.2066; 0.216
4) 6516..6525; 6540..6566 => 0.39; 0.1992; 0.050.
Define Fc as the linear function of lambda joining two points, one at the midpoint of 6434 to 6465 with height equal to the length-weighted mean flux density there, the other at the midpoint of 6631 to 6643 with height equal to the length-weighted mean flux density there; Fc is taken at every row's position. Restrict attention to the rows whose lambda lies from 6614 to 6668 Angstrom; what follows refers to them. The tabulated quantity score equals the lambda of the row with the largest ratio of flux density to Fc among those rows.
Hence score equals 6639.61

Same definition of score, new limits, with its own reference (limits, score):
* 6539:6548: 6543.98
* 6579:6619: 6584.80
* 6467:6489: 6473.55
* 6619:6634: 6625.86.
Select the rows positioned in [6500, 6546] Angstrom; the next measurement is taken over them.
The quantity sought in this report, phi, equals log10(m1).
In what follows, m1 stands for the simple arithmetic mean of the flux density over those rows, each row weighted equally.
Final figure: 0.674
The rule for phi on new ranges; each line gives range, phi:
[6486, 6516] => 0.645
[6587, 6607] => 0.670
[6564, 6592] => 0.883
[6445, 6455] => 0.652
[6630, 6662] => 0.652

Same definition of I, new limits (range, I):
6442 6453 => 4.96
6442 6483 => 4.96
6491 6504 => 4.55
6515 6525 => 4.7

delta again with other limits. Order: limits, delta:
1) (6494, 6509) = 6498.94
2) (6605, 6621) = 6613.67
